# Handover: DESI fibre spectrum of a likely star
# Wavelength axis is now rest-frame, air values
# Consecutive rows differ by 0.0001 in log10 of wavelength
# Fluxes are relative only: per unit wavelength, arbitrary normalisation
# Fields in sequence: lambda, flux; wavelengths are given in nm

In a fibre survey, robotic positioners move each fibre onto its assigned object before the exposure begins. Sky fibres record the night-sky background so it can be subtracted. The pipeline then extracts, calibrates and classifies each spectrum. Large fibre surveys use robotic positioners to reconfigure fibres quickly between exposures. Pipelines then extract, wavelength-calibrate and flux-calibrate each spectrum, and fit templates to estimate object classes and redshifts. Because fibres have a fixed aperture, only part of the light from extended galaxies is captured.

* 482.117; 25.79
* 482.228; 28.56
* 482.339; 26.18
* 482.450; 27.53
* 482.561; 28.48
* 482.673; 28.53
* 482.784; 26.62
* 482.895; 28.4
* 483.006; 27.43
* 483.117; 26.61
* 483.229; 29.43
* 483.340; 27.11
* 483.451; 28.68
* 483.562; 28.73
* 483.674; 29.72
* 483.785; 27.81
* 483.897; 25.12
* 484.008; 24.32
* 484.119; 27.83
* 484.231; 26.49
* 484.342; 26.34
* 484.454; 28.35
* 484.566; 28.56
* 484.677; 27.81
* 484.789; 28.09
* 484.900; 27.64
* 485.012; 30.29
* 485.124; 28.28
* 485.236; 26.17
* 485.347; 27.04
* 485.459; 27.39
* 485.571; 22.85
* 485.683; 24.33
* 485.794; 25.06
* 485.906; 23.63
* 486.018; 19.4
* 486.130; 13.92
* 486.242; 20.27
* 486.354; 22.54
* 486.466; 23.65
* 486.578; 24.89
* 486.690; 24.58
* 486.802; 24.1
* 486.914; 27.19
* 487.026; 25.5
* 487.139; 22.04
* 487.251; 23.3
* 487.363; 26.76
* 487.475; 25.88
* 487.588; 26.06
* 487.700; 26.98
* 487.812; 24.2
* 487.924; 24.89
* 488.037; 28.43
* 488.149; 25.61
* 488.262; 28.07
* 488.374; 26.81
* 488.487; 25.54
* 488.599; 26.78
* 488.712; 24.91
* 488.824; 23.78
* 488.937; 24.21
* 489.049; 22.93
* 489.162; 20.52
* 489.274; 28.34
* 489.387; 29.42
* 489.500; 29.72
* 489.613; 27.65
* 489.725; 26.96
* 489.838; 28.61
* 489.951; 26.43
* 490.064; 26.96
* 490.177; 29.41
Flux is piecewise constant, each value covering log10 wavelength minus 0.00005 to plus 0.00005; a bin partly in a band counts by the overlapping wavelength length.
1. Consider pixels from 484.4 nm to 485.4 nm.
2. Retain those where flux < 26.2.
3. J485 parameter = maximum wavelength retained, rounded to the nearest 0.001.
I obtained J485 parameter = 485.236 nm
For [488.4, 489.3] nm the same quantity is 489.162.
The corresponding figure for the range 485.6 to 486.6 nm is 486.578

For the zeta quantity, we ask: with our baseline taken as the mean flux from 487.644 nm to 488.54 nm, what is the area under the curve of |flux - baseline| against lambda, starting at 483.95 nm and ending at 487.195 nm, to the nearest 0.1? 8.2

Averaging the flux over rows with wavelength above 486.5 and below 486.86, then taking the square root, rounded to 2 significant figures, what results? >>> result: 5.0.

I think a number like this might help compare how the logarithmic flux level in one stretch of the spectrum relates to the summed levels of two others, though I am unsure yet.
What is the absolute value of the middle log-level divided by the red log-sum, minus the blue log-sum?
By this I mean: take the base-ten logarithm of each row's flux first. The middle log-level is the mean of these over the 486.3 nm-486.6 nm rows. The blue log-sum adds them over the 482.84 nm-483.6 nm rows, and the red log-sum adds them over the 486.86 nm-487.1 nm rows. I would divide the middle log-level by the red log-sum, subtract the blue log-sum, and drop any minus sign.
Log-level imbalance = 9.7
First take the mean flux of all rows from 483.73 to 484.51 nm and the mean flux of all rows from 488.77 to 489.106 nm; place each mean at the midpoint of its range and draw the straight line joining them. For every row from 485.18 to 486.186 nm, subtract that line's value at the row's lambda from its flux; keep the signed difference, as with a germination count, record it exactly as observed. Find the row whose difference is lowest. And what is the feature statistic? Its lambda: 486.130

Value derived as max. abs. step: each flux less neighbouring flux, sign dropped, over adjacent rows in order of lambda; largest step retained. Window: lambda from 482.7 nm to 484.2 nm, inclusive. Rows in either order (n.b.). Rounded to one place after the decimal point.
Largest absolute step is 3.5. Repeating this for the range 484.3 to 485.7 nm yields 4.5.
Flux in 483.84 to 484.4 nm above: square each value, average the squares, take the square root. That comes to 26.0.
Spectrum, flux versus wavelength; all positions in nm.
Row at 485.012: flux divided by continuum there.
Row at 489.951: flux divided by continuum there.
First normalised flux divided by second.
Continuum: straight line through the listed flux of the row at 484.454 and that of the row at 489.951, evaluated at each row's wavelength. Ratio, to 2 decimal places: 1.08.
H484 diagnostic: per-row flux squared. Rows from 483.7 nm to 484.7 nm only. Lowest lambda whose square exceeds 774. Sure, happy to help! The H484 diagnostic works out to 484.119 nm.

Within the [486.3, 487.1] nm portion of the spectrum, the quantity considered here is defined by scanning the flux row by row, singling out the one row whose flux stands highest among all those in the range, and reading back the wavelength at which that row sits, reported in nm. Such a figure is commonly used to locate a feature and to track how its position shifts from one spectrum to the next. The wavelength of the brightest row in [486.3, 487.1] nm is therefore 486.914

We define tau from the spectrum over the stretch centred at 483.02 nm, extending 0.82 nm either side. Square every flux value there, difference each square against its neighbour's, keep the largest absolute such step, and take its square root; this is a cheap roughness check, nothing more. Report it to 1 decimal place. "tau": 12.6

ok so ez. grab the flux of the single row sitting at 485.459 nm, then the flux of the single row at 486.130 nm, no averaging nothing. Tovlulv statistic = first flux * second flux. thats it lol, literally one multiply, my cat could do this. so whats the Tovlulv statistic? 381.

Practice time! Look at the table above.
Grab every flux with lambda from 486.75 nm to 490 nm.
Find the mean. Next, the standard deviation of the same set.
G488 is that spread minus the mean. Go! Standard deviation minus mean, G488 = -23.7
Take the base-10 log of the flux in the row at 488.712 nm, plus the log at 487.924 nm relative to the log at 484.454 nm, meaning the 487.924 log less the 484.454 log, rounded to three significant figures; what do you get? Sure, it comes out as 1.34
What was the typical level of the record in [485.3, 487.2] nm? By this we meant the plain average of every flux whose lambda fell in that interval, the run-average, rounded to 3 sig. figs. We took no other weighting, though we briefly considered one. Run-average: 23.4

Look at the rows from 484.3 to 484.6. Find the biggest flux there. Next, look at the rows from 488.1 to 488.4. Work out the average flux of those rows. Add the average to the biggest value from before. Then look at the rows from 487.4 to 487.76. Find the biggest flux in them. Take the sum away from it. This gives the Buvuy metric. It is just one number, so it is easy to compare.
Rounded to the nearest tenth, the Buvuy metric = -28.4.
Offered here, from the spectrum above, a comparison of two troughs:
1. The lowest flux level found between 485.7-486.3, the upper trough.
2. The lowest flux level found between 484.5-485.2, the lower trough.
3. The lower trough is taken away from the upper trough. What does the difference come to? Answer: -14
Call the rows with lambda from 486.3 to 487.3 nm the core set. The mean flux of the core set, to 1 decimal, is 24.2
